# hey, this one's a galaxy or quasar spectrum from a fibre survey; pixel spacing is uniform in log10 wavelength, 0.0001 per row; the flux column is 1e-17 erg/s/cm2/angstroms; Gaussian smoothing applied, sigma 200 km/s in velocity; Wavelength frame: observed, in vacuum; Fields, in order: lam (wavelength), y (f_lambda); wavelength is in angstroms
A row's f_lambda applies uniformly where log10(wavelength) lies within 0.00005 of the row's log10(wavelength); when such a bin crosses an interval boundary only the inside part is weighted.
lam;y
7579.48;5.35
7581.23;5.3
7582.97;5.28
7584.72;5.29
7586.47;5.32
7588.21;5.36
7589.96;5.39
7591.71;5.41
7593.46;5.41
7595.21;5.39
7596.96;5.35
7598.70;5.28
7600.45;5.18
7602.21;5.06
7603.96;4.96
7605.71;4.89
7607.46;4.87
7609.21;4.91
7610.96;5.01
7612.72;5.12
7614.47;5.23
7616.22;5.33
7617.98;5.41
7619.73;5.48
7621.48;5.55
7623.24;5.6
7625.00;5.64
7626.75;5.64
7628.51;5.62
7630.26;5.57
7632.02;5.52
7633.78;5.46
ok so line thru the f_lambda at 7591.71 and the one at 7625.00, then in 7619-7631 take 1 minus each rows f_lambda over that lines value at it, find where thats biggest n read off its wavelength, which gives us 7619.73 angstroms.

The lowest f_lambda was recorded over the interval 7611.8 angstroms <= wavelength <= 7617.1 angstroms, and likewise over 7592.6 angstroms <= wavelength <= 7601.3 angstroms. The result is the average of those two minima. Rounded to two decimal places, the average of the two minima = 5.15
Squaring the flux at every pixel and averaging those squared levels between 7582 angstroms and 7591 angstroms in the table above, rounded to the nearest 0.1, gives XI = 28.4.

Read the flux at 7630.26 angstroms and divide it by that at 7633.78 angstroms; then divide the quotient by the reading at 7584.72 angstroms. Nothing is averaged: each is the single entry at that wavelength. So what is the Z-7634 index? 0.193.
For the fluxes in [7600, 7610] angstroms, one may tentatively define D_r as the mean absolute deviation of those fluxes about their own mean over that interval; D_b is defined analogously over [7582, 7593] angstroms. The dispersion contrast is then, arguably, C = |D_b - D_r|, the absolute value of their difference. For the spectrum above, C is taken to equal 0.05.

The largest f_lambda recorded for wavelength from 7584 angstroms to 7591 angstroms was 5.39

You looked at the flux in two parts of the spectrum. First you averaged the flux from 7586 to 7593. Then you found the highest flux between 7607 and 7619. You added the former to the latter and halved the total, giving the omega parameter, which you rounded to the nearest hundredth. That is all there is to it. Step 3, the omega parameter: 5.39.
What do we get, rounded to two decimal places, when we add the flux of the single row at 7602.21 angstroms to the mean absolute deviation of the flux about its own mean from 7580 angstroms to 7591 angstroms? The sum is 5.09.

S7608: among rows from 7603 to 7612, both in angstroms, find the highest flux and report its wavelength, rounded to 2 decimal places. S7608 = 7610.96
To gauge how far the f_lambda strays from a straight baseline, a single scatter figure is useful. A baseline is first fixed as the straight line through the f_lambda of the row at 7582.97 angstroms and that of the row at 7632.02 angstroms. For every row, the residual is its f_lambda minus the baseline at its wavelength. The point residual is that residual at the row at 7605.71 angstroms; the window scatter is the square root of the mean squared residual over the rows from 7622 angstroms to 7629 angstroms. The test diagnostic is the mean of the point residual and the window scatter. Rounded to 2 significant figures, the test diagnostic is -0.18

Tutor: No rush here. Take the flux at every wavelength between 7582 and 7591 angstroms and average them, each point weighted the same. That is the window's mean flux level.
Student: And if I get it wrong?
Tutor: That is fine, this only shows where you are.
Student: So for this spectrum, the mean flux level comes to 5.33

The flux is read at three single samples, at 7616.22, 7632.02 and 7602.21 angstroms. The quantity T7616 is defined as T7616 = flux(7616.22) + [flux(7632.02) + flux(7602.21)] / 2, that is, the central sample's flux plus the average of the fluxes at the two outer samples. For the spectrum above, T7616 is 10.6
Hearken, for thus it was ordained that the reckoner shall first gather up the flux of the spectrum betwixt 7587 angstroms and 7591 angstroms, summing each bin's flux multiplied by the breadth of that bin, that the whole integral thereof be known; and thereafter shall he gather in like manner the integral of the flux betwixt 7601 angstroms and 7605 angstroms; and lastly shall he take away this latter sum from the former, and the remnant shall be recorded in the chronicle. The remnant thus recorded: 1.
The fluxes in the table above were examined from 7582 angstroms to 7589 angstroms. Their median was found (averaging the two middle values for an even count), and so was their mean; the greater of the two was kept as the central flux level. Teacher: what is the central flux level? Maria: 5.3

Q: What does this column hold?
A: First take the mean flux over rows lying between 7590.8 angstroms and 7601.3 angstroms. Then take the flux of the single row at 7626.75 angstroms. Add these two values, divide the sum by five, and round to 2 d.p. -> 2.20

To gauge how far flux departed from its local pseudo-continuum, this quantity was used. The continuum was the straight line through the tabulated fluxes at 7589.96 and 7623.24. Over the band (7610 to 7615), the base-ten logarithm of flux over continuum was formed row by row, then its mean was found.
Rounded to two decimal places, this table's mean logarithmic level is -0.03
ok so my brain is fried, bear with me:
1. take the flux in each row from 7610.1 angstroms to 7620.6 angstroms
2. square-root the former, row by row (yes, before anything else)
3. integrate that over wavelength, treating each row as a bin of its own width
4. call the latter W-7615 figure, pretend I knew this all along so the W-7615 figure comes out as 24.1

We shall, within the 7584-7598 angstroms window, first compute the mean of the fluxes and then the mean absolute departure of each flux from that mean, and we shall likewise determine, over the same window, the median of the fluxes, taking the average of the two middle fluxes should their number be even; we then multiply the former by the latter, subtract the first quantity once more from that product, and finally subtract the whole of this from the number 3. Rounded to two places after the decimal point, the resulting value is 2.85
